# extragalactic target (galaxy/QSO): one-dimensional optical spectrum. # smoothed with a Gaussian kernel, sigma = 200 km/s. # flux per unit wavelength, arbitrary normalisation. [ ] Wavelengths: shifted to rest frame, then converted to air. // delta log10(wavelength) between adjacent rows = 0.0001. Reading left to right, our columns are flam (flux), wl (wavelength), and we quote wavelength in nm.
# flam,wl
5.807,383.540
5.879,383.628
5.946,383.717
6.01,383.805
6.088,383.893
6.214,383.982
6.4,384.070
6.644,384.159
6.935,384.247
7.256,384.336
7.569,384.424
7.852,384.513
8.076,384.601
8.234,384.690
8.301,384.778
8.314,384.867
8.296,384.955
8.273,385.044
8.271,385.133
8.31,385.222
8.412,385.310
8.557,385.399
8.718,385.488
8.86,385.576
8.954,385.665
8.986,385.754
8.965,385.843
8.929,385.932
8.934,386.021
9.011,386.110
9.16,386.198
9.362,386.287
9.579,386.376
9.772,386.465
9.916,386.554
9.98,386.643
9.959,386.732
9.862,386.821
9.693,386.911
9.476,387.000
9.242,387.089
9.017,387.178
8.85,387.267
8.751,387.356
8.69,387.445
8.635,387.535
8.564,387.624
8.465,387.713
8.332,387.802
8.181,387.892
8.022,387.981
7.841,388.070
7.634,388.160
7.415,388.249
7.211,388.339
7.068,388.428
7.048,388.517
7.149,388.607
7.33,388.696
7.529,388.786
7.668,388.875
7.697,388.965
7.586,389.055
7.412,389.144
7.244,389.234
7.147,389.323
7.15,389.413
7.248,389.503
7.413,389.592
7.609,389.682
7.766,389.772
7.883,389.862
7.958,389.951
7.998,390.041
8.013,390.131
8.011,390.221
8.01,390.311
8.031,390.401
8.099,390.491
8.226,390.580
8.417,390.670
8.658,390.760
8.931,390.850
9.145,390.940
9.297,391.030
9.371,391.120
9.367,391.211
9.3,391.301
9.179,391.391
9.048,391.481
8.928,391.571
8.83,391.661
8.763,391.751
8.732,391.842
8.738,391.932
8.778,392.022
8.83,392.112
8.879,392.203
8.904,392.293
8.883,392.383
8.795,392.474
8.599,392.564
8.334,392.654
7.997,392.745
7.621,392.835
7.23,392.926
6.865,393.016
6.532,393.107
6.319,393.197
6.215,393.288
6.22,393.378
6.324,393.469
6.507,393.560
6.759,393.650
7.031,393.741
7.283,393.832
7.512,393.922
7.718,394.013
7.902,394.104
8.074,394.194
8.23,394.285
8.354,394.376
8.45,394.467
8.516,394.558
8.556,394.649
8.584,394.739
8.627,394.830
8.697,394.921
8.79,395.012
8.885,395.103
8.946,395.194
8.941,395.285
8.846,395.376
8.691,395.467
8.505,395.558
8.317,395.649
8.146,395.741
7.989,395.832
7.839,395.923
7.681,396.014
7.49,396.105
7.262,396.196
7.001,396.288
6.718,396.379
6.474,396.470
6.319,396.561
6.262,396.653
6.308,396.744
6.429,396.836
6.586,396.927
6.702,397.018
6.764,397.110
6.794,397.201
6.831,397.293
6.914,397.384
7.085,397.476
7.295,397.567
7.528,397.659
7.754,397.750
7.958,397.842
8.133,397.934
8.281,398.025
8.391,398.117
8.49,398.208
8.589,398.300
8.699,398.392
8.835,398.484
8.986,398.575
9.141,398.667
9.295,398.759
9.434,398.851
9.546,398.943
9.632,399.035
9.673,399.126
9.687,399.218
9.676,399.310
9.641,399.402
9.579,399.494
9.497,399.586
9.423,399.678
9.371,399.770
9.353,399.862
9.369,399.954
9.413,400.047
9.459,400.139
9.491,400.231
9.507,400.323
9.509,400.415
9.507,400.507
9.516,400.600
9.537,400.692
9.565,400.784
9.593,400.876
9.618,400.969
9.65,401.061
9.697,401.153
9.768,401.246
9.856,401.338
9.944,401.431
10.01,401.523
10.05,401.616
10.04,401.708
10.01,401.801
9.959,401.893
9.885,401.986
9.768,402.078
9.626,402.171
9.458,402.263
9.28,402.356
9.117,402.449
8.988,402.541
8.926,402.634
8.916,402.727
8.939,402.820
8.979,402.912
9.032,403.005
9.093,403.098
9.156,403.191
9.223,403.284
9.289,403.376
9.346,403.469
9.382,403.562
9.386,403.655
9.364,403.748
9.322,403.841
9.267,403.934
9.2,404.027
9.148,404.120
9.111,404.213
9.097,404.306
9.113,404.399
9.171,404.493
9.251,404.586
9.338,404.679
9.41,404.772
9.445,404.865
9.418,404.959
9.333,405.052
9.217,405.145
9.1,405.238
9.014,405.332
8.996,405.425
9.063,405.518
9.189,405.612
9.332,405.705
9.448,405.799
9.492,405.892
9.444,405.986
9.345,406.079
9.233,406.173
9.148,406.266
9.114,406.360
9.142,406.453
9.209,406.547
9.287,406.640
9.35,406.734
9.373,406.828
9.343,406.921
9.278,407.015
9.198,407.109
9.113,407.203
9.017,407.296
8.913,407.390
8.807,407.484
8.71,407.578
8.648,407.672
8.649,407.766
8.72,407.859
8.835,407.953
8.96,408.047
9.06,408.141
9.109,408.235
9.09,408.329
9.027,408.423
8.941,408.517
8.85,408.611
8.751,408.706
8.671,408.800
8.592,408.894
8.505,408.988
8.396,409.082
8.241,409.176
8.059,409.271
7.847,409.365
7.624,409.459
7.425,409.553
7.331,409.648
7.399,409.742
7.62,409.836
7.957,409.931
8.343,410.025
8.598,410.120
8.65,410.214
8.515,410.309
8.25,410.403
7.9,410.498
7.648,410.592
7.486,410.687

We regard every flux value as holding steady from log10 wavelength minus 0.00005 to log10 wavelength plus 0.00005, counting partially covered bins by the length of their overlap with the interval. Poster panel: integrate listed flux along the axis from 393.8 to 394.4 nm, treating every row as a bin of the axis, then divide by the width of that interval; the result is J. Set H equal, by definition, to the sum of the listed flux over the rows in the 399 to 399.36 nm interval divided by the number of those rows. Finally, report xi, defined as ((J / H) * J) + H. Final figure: 16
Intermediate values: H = 9.7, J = 7.9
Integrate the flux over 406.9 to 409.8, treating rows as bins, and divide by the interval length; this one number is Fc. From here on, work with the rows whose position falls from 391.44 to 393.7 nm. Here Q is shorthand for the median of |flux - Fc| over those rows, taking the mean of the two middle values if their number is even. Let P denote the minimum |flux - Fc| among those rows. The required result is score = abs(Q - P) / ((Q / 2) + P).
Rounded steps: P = 0.0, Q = 0.3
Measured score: 1.9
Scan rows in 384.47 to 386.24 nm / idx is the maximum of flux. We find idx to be 9.16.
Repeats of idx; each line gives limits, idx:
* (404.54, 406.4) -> 9.492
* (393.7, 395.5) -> 8.946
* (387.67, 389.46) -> 8.465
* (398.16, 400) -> 9.687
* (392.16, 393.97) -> 8.904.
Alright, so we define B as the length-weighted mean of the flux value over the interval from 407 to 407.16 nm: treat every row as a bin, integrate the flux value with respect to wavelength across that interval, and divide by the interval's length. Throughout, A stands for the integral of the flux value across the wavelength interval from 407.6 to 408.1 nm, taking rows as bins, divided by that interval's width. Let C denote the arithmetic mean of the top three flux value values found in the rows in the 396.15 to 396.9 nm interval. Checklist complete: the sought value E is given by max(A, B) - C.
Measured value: 2.20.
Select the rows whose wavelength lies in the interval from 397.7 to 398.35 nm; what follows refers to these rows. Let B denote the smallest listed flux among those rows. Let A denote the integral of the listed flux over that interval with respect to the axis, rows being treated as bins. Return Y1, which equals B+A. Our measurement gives 13.1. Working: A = 5.3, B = 7.754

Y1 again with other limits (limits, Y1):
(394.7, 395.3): 13.8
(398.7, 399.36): 15.6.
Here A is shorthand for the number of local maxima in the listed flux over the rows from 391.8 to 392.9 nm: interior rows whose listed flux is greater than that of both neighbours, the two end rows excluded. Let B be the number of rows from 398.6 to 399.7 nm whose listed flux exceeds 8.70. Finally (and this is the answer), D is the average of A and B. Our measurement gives 6.5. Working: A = 1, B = 12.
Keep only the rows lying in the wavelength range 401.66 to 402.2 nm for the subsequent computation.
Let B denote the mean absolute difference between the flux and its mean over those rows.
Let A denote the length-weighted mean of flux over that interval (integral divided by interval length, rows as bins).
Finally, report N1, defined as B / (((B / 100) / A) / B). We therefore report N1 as 122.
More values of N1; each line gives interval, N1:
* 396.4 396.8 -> 42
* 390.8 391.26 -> 136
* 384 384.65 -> 363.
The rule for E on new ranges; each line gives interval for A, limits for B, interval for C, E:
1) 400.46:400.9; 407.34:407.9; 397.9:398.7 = 0.56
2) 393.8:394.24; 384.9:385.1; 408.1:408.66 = -0.80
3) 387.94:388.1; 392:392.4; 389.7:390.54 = 0.81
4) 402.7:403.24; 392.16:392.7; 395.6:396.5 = 0.87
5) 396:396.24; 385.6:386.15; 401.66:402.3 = -1.06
